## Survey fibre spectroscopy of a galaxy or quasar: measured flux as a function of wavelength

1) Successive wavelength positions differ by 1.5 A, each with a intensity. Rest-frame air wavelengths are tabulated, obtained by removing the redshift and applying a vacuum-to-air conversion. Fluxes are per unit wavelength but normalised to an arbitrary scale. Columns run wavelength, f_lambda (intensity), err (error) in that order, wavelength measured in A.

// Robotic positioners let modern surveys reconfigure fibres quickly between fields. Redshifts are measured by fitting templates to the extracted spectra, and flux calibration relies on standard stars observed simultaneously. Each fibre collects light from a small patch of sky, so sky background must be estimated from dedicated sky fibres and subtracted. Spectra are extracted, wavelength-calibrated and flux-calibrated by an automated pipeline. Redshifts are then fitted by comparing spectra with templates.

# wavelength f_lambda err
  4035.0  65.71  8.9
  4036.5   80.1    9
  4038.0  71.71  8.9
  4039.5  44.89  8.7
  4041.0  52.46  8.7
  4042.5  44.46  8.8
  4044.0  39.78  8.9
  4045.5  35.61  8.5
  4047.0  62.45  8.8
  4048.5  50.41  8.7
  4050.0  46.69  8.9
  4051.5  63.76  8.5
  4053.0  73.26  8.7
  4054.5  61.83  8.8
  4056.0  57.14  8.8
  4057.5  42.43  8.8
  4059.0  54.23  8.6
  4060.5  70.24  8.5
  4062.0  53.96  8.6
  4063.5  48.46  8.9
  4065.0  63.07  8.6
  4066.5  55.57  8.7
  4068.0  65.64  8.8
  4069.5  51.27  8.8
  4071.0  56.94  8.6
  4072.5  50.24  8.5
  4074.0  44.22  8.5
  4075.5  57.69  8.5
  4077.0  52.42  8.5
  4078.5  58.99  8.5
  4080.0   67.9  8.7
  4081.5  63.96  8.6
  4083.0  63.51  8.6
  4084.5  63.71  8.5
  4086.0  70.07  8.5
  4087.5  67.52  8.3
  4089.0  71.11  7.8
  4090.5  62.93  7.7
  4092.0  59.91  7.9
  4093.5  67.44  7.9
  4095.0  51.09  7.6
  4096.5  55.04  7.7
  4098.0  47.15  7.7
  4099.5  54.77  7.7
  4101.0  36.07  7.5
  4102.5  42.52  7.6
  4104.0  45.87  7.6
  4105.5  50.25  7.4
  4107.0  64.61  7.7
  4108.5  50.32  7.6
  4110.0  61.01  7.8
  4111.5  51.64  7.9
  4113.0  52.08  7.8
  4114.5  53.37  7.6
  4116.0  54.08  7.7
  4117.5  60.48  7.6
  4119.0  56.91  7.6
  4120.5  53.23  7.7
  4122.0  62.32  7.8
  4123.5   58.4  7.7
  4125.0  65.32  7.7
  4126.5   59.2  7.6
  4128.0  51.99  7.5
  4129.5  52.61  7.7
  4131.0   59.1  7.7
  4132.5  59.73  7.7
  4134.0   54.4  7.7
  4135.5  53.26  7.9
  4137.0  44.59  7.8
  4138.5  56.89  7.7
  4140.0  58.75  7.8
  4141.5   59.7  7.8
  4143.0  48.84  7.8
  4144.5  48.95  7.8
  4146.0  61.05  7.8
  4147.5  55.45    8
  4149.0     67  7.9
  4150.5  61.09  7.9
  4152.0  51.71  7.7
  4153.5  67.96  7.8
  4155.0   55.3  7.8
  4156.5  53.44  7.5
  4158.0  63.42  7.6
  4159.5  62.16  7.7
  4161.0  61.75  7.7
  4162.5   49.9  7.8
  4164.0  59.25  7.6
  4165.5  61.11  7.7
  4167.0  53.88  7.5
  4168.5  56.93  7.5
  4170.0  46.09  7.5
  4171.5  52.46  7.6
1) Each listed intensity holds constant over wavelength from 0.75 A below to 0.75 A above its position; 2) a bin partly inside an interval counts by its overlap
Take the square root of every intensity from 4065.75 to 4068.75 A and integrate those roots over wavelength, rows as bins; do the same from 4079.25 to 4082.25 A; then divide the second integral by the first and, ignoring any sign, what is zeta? 1.04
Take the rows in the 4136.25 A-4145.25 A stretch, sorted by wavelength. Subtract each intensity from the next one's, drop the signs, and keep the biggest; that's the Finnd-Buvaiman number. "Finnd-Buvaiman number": 12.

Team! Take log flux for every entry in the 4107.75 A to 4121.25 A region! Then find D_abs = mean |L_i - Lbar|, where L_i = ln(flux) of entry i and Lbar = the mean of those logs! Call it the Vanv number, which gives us 0.06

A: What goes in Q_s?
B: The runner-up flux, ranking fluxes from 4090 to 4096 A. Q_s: 62.93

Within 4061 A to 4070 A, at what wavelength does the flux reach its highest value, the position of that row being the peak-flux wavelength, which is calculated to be 4068.0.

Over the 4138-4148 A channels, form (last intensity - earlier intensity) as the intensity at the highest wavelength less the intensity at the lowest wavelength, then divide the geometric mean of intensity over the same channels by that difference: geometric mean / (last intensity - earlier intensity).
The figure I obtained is -39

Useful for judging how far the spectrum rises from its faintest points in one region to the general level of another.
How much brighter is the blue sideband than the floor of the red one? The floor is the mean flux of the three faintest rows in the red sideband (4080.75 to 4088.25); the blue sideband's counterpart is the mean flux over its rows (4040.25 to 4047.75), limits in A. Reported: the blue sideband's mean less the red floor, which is -17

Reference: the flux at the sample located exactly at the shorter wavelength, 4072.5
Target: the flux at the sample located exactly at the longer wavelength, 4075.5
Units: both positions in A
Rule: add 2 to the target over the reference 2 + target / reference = 3.15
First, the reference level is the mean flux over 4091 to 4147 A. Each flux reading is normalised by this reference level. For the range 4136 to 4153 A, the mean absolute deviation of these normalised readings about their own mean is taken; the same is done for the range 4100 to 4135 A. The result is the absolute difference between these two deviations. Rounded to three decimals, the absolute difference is 0.001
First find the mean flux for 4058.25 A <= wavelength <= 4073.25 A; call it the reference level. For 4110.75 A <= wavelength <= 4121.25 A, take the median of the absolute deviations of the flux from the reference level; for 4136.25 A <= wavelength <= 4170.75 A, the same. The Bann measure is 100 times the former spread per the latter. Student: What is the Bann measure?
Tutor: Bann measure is 87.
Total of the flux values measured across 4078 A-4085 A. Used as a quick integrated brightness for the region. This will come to 318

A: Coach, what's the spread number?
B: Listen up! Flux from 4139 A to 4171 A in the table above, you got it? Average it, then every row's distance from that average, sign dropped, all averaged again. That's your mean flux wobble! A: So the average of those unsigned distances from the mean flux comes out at 5.0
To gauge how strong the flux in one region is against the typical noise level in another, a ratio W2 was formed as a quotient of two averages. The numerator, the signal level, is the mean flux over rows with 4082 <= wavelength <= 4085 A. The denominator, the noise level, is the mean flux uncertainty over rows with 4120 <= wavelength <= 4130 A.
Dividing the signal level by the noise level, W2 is 8.3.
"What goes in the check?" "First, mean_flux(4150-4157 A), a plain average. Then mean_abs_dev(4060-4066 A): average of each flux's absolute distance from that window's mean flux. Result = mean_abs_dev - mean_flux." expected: -50.2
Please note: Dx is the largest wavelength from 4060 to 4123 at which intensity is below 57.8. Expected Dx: 4120.5 A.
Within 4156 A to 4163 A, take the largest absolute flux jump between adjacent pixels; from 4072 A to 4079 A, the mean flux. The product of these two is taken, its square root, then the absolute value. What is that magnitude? 25.0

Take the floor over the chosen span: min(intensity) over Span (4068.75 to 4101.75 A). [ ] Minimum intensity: 36.07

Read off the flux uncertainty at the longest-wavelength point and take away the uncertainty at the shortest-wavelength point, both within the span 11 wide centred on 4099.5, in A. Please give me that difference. 0.00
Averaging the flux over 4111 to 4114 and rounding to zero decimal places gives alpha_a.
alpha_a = 52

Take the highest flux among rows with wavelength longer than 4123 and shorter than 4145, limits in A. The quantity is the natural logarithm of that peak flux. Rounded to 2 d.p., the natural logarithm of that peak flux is 4.18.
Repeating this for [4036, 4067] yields 4.38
